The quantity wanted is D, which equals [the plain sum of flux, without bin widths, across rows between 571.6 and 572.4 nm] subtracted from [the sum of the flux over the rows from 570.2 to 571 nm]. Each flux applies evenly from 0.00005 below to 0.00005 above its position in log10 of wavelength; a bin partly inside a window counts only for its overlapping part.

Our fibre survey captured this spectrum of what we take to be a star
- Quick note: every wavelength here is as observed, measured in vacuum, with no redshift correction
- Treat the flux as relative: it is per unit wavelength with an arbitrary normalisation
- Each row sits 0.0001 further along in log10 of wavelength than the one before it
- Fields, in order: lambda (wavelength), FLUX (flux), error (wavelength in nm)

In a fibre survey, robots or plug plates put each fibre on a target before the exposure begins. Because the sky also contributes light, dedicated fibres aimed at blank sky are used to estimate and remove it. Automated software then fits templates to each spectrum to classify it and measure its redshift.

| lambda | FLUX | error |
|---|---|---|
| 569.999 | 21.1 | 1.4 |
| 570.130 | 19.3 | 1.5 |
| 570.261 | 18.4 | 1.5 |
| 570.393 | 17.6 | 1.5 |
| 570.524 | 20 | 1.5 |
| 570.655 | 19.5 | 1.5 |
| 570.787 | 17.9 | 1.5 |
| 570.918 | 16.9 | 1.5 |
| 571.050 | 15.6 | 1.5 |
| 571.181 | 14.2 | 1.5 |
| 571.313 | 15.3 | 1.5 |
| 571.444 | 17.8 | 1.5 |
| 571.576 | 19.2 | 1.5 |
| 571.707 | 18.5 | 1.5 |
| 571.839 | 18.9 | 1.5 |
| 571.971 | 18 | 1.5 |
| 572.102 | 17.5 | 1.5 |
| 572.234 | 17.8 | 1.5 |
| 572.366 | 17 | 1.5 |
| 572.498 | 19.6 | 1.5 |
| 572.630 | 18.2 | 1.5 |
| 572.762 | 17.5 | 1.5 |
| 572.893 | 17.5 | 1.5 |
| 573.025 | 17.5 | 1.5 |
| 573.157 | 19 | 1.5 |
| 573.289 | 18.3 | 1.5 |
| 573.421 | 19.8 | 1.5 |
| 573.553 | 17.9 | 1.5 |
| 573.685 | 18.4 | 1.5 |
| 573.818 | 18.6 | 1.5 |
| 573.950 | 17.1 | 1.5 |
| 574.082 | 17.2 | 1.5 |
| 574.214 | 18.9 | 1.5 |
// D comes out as 2.6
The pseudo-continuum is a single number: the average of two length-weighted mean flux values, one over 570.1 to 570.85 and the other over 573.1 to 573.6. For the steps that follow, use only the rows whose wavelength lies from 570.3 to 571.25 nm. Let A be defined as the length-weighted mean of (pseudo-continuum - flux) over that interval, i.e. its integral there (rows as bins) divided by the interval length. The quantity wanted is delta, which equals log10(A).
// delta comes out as 0.1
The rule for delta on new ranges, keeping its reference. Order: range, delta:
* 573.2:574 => -0.4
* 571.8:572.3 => -0.1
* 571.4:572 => -0.6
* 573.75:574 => -0.1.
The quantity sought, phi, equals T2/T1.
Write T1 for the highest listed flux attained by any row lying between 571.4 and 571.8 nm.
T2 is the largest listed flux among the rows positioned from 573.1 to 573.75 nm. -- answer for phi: 1.03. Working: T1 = 19.2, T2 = 19.8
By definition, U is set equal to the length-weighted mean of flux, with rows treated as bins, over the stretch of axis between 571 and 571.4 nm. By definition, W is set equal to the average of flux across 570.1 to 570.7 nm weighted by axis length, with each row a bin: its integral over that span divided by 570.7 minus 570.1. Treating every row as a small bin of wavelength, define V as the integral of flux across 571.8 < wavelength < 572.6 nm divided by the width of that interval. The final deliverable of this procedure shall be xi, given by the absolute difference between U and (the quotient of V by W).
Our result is 14.2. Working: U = 15.2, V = 18.1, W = 18.9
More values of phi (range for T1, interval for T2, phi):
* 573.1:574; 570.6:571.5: 0.98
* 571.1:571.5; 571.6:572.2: 1.06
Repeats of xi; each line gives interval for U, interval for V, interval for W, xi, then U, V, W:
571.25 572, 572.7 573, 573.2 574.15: 17.0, 18.0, 17.5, 18.2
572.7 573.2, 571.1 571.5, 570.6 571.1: 17.0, 17.9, 15.7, 17.5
